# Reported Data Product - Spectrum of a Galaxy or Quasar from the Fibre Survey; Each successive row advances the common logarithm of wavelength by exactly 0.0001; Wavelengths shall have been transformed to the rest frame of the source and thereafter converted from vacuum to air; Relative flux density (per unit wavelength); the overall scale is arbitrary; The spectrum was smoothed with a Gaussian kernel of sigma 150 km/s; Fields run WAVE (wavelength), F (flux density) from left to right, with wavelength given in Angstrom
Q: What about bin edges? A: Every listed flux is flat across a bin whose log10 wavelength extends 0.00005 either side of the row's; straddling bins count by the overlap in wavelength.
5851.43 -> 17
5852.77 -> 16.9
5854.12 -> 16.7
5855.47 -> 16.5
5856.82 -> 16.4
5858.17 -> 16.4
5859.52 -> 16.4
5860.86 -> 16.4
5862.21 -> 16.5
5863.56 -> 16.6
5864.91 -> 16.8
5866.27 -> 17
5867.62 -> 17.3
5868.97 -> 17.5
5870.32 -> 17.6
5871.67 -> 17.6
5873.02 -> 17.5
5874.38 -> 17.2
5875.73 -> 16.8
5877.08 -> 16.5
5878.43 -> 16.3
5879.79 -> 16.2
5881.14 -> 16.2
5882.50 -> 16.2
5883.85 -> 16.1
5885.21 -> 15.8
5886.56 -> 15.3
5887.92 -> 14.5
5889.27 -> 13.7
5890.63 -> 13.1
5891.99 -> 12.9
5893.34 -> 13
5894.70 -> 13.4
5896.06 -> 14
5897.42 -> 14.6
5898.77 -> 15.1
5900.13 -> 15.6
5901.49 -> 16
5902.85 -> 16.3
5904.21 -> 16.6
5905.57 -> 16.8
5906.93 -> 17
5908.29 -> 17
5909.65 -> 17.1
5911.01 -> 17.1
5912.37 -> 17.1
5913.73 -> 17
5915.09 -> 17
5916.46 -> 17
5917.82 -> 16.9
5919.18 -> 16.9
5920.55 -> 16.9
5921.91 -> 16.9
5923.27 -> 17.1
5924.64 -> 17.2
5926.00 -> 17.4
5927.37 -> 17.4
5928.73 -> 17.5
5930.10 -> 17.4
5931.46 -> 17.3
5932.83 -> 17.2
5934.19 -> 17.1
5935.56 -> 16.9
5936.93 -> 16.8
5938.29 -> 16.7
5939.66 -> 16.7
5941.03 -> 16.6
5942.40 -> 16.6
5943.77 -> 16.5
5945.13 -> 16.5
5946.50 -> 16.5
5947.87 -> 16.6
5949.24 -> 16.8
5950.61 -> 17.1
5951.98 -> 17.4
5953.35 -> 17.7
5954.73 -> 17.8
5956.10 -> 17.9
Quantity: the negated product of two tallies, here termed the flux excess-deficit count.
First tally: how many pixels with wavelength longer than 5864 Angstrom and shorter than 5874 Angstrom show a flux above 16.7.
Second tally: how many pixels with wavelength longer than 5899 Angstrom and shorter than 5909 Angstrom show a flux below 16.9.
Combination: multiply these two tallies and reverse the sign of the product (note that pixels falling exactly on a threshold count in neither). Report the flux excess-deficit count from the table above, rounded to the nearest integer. -35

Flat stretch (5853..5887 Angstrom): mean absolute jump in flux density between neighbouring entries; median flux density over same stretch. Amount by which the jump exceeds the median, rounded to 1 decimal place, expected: -16.3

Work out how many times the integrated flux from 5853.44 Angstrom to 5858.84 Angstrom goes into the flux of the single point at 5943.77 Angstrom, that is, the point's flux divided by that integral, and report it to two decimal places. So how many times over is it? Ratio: 0.19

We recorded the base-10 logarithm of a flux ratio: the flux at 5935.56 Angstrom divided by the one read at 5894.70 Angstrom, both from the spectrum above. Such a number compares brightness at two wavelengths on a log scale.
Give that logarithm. 0.10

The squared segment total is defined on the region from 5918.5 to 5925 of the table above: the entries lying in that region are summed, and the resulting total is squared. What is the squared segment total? 7225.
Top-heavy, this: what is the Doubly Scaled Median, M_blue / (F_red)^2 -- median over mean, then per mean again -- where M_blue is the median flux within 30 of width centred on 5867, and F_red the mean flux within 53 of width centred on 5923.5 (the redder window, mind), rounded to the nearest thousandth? 0.059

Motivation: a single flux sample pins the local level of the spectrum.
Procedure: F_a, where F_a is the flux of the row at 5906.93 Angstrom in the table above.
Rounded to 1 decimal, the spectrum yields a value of 17.0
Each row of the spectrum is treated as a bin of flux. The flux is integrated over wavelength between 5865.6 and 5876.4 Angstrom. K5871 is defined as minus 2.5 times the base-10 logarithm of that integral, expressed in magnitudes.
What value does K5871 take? -5.68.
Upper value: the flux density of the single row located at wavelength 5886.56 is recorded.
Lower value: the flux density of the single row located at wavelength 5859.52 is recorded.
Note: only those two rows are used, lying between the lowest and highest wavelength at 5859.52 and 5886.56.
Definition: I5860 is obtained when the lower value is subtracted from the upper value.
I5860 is -1.1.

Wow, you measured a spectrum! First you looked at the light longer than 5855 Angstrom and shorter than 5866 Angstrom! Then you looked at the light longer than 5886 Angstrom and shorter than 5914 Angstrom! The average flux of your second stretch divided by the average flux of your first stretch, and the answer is 0.93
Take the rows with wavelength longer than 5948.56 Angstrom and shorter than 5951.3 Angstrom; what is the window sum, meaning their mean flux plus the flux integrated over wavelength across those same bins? 63.4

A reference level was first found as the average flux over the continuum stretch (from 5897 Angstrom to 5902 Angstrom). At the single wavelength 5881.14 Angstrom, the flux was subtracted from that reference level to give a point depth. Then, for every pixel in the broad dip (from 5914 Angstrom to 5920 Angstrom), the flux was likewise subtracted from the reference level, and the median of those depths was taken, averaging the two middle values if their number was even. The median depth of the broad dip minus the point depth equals -0.75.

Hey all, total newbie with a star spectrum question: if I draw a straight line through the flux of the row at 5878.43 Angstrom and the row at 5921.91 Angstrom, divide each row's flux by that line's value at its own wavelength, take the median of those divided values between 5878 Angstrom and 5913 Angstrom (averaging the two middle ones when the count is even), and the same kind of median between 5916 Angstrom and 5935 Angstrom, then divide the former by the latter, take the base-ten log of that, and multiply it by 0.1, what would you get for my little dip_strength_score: -0.0017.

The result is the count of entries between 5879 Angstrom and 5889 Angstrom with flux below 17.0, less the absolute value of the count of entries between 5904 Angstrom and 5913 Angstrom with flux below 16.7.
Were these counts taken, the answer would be 6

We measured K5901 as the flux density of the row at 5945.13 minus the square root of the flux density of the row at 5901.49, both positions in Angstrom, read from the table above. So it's 12.5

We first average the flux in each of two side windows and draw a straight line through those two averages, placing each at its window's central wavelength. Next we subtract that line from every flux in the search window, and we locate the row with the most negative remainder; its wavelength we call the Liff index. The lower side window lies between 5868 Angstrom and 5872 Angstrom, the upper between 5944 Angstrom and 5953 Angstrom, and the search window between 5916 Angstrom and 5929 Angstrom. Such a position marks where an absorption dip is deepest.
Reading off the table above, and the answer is 5917.82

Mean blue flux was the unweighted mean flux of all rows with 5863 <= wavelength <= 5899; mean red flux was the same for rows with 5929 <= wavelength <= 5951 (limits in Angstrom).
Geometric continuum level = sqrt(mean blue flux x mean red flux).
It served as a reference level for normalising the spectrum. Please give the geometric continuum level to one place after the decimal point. 16.3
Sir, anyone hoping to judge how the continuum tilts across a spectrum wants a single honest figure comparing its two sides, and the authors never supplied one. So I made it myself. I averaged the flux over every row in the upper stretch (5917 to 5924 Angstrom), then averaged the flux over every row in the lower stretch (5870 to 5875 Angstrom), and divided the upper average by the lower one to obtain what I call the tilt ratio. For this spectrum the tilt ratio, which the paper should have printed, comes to 0.97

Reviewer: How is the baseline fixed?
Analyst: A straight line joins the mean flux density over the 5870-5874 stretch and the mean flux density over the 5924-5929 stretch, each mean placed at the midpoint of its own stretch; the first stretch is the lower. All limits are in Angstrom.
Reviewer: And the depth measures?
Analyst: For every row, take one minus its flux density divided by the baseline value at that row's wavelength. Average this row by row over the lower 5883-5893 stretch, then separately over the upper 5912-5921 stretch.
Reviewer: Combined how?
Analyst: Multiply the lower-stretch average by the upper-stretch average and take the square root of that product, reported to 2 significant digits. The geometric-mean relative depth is 0.066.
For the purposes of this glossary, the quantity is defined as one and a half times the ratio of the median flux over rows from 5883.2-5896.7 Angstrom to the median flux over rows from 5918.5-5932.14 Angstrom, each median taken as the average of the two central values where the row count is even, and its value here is 1.20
